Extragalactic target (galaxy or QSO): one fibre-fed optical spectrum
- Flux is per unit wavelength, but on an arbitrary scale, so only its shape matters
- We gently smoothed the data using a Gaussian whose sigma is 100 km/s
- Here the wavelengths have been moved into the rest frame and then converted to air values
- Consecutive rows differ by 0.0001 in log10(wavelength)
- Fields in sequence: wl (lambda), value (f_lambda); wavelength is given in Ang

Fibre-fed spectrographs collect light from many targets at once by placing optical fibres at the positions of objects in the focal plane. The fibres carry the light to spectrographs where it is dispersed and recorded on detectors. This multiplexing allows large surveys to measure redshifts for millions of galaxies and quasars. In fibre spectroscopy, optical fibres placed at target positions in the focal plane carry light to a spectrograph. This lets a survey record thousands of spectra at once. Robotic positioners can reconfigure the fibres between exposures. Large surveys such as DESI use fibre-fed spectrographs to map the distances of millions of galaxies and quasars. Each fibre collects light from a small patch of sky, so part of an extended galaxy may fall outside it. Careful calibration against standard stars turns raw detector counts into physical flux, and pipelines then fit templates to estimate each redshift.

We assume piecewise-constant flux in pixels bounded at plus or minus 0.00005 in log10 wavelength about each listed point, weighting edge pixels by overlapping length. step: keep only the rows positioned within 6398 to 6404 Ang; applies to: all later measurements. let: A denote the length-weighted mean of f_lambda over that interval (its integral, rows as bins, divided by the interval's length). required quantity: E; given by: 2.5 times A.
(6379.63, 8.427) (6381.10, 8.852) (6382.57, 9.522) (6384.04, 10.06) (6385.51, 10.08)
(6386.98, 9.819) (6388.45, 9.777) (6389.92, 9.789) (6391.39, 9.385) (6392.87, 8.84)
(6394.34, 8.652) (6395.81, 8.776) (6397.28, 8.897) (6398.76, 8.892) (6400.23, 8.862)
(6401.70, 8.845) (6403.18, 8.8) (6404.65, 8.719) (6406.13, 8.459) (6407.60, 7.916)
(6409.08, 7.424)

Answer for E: 22.1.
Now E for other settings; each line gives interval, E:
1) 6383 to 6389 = 24.8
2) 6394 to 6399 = 22.0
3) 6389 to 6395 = 23.0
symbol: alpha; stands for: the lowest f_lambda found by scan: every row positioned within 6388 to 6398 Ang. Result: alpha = 8.652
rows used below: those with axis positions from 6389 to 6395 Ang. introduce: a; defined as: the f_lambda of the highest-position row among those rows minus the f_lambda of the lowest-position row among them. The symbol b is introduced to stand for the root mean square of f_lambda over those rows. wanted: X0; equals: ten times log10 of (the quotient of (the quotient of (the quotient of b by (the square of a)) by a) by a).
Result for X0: 7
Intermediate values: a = -1.14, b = 9.18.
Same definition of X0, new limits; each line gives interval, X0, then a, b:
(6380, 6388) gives 10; 0.97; 9.68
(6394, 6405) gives 56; 0.07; 8.81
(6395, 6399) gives 47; 0.12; 8.86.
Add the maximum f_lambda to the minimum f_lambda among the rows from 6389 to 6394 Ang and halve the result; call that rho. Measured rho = 9.31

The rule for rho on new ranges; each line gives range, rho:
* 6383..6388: 9.95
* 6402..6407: 8.63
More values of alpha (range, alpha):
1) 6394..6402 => 8.652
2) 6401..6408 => 7.916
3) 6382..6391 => 9.522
